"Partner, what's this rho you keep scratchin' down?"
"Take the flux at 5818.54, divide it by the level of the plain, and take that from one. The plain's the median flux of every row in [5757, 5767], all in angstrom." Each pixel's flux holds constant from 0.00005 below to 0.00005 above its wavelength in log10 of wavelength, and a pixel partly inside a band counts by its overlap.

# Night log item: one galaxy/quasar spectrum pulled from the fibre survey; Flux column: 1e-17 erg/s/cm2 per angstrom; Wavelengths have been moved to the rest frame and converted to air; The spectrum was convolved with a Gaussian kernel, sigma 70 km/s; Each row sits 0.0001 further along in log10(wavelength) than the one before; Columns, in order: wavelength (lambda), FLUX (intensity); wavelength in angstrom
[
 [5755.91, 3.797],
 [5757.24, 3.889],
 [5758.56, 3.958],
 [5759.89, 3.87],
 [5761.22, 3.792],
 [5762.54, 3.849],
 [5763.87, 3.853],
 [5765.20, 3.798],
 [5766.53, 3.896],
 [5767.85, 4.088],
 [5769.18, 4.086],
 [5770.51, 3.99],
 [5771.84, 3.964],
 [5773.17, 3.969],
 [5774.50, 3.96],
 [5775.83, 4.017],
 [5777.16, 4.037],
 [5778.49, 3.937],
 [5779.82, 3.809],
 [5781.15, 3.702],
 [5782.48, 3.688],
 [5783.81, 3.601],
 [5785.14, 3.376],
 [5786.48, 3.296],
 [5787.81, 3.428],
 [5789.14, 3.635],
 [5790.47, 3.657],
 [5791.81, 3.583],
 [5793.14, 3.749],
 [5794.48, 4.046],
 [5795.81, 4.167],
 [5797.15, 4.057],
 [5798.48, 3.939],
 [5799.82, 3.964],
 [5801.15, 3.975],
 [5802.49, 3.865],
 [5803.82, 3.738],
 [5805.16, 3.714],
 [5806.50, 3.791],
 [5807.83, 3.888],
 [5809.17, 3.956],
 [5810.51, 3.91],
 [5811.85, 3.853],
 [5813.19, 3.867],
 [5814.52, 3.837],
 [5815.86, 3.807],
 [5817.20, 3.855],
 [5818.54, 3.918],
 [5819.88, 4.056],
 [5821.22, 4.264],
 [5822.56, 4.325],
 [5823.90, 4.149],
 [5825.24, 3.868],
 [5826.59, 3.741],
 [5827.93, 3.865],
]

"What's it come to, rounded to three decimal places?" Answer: -0.015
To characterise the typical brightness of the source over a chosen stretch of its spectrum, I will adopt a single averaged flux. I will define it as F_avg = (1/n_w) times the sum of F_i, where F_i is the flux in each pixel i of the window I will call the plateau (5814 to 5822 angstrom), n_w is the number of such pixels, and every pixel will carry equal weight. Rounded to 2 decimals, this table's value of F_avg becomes 3.96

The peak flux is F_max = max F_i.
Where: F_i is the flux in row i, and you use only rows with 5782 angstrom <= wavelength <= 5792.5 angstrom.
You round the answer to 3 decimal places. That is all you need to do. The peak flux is 3.688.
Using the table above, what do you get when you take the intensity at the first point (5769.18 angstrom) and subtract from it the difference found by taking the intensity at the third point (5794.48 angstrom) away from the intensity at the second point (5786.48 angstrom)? 4.8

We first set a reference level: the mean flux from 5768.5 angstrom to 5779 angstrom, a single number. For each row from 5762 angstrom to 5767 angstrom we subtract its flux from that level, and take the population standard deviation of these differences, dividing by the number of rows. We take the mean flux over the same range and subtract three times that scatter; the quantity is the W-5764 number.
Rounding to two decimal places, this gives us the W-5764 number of 3.74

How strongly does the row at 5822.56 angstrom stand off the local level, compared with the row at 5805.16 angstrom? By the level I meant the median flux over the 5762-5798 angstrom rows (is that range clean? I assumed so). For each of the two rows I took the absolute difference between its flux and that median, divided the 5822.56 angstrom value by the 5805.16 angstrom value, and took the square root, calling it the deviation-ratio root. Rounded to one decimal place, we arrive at 1.8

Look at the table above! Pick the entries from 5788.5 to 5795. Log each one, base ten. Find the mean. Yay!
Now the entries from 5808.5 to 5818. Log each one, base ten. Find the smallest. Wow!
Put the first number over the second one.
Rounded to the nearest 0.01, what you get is 0.98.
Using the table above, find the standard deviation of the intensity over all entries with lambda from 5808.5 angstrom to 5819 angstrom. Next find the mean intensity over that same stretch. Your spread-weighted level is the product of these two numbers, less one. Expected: -0.8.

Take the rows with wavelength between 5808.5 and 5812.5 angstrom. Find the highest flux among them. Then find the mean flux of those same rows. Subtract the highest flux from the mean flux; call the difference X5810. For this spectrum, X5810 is -0.05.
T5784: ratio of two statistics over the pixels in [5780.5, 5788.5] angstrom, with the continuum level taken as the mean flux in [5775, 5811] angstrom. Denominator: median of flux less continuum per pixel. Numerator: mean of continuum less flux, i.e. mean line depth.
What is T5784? -1.00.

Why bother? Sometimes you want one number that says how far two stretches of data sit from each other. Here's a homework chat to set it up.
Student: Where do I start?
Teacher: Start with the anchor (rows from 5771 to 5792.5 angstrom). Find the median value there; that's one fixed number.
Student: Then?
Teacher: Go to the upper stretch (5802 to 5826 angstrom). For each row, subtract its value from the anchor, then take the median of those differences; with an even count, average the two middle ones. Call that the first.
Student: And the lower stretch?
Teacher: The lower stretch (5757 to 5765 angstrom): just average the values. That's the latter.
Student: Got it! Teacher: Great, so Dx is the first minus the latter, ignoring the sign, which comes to 4.04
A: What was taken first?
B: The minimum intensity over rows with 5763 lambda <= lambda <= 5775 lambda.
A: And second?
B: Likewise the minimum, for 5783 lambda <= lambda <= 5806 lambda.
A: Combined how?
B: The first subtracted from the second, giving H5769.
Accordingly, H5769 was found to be -0.50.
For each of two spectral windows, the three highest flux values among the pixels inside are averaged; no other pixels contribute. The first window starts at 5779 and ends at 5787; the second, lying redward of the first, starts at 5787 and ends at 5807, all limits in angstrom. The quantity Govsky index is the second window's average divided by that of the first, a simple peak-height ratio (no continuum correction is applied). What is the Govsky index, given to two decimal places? 1.10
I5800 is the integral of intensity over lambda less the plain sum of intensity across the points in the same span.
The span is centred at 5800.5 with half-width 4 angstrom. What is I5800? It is 7.9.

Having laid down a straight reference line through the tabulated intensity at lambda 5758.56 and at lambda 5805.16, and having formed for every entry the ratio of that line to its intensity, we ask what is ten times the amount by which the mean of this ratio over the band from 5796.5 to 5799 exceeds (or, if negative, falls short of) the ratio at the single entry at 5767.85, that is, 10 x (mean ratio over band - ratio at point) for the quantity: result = -0.2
